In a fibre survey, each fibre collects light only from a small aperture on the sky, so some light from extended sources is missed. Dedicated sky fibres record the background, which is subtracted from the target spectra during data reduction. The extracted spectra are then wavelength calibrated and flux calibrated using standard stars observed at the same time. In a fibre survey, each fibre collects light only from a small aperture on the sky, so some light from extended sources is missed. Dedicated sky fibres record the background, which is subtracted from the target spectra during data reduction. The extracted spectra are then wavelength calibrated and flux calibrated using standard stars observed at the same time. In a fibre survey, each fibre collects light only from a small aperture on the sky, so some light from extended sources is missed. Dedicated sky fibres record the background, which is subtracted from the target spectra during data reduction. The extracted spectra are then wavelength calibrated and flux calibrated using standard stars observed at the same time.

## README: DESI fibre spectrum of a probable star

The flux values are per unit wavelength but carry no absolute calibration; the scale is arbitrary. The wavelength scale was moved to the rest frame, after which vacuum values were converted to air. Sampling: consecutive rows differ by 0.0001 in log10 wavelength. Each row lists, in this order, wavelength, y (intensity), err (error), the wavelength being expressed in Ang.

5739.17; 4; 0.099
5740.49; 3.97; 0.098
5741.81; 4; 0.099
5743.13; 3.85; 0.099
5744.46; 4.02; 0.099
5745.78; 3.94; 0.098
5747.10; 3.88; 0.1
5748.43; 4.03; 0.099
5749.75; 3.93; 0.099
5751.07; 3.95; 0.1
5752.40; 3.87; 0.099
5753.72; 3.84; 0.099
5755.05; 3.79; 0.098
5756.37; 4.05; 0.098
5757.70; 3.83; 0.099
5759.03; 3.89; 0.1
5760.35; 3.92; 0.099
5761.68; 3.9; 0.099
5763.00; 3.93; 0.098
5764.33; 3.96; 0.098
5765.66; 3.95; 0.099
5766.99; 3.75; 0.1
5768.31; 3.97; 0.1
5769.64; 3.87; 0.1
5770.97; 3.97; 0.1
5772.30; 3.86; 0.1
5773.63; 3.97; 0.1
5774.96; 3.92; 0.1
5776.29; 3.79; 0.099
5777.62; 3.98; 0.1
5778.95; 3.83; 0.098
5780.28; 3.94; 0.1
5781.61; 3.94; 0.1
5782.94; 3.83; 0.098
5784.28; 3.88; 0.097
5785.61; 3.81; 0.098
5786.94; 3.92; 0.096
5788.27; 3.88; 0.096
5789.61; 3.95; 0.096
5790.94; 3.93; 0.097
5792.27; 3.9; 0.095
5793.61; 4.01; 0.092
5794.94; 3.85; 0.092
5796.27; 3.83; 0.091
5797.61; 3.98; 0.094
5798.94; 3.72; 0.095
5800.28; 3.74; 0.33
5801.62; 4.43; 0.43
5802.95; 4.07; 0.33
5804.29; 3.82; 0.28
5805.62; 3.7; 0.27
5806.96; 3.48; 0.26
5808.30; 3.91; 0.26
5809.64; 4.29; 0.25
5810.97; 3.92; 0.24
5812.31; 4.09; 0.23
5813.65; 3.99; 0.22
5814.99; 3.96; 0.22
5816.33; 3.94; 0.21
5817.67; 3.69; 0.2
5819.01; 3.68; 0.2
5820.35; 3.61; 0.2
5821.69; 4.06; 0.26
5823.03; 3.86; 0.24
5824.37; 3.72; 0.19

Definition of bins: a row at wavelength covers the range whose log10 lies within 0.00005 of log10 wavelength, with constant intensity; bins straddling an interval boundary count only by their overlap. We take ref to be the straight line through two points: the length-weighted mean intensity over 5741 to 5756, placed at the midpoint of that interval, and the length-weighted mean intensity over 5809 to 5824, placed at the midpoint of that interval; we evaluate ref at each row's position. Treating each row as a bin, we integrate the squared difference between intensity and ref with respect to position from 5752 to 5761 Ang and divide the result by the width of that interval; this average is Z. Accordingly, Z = 0.0076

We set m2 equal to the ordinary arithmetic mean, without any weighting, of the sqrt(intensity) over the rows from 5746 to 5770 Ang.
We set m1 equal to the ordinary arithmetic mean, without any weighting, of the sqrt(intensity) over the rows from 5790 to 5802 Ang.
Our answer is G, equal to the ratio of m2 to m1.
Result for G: 0.997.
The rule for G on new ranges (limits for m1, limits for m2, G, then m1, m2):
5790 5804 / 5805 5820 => 0.991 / 1.99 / 1.97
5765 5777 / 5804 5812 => 0.994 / 1.97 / 1.96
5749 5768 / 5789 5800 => 1.000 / 1.97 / 1.97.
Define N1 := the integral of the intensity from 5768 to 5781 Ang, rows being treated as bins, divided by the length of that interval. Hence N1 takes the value 3.908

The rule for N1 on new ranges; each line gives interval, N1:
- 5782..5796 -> 3.896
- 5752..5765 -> 3.899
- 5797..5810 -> 3.904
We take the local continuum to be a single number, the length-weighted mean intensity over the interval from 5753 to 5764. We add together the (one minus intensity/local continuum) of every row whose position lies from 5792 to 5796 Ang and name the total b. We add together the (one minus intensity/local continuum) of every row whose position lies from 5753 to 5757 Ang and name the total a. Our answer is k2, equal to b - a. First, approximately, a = 0.00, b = -0.018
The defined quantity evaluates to -0.021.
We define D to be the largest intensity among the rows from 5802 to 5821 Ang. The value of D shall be 4.29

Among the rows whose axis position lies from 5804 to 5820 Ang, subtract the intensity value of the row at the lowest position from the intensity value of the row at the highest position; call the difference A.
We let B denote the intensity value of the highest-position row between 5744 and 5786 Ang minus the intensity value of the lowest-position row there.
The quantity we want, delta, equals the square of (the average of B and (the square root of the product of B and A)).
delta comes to 0.0004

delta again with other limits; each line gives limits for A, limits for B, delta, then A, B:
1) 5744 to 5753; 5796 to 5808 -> 0.0037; -0.15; -0.35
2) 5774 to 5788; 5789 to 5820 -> 0.0182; 0.00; -0.27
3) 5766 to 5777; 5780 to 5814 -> 0.0022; 0.04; 0.05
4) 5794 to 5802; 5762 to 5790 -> 0.0041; 0.58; 0.02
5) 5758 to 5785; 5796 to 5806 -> 0.0022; -0.01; -0.13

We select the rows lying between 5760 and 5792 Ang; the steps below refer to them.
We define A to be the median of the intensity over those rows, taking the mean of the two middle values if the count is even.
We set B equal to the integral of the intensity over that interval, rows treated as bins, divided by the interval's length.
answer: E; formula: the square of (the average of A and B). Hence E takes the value 15.3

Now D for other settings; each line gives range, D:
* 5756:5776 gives 4.05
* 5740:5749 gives 4.03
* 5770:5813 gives 4.43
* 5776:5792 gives 3.98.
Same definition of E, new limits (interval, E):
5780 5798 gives 15.3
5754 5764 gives 15.2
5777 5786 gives 15.1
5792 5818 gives 15.3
